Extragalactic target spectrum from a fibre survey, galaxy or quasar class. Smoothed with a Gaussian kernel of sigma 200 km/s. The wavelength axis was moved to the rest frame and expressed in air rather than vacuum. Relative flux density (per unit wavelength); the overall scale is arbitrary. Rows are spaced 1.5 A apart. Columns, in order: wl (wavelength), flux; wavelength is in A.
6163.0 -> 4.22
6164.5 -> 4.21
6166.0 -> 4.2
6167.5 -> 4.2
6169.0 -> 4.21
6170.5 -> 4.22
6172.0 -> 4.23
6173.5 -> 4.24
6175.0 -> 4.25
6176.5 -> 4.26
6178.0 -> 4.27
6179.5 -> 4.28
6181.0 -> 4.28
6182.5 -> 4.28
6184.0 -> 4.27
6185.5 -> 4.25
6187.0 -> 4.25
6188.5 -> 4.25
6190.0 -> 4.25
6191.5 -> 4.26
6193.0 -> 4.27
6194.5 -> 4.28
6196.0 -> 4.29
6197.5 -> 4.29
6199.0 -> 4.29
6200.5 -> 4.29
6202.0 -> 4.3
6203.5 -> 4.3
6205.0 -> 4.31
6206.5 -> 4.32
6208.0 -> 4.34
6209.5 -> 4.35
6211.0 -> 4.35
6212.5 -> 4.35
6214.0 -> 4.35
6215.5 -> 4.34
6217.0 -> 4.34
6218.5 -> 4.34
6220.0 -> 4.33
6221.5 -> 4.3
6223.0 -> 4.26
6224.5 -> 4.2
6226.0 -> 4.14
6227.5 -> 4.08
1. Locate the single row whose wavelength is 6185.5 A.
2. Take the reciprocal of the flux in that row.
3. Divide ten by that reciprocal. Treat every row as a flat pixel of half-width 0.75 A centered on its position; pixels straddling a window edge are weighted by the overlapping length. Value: 42.5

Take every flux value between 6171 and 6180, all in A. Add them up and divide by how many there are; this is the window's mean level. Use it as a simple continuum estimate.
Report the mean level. 4.25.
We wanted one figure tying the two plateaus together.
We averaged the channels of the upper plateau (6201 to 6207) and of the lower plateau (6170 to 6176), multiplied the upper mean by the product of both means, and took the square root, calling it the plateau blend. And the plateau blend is 8.86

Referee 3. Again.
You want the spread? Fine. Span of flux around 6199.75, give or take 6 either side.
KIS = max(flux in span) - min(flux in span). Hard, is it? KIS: 0.030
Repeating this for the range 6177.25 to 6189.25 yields 0.030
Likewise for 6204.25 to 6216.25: 0.040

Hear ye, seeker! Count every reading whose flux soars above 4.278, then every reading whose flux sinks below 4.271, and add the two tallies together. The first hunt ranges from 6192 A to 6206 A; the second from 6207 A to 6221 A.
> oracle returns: 8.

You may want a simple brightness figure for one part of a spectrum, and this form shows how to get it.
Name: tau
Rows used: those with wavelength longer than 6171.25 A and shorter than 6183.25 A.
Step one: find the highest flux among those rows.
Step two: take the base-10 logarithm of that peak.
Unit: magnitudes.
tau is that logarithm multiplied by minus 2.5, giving -1.58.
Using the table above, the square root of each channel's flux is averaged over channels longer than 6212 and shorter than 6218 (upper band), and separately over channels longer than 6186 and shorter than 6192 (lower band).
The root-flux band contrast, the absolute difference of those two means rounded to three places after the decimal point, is 0.022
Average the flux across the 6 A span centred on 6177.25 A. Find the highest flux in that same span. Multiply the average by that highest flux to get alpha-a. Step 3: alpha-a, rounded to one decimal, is 18.3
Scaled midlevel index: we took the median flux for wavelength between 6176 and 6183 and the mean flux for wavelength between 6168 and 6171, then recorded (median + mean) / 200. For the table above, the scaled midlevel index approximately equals 0.0425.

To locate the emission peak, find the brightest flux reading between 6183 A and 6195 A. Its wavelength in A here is 6194.5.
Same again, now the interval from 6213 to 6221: 6214.0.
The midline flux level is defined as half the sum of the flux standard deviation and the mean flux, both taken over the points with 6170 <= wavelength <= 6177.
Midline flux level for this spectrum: 2.13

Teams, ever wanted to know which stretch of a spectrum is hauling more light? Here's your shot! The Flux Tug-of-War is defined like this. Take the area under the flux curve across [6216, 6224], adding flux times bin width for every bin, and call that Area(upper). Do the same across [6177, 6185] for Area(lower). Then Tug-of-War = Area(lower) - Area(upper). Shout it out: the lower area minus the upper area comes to -0.3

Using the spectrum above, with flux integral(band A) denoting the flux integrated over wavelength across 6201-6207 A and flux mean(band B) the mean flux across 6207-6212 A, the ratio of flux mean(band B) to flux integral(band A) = 0.168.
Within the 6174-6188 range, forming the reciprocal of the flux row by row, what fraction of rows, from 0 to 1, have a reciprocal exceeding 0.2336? 1.0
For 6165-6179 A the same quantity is 1.0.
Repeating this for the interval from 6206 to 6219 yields 0.0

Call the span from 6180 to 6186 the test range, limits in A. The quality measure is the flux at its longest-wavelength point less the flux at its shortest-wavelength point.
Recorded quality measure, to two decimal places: -0.03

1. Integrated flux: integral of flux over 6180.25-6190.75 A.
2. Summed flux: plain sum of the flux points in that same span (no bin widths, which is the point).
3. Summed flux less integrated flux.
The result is -14.9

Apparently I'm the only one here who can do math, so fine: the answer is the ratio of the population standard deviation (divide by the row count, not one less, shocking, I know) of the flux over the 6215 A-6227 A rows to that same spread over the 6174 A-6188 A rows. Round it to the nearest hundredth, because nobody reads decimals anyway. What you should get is 5.63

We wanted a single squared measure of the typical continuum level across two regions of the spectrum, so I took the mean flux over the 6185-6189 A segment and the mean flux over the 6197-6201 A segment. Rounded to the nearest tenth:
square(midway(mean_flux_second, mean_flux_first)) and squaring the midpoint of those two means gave 18.2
